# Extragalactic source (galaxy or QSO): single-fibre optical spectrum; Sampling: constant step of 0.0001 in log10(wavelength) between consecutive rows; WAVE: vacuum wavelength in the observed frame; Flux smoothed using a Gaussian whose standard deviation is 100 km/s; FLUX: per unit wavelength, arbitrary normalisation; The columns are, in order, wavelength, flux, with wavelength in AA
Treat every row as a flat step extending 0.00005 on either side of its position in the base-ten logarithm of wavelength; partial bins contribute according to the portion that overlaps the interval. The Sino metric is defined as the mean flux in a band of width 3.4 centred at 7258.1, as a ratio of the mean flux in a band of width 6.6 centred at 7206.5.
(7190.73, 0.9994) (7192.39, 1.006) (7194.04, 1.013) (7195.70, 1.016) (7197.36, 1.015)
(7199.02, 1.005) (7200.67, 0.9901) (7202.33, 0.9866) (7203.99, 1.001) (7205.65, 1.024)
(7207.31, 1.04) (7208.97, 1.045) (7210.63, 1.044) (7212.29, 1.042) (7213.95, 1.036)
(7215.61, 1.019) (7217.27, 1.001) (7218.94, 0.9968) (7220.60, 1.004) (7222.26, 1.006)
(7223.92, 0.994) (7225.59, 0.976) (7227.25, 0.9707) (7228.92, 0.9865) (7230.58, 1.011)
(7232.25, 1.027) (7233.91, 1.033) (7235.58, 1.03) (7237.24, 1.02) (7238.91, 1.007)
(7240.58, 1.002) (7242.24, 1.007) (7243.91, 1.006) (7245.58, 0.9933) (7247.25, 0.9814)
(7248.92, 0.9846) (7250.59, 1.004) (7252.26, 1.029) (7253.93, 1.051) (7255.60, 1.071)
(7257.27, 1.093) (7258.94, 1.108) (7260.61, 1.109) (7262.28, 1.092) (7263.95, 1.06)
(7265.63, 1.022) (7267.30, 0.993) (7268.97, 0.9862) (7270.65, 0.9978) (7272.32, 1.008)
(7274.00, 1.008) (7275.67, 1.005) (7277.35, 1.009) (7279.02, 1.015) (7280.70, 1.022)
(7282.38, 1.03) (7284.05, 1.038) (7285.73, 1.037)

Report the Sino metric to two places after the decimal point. 1.07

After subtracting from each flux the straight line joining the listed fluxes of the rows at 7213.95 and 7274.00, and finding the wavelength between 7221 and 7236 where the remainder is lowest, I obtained 7227.25 AA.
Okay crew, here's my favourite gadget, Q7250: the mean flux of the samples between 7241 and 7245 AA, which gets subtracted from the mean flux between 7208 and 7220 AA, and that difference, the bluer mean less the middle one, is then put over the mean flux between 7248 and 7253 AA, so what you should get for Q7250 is 0.020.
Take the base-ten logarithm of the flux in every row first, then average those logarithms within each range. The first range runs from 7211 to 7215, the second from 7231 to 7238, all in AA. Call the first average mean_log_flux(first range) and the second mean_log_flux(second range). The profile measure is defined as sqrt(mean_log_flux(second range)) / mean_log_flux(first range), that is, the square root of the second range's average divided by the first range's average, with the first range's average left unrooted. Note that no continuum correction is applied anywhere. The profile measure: 6.5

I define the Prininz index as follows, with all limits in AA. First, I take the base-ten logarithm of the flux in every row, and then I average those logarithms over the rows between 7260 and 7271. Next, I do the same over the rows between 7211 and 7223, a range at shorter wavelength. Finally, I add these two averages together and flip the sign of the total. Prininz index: -0.022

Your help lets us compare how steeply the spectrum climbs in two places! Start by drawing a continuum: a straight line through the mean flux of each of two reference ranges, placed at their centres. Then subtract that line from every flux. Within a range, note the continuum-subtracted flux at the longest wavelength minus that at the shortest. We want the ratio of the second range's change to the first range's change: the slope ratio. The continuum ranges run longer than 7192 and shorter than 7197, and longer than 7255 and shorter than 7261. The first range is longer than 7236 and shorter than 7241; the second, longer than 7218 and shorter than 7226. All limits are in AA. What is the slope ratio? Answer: 1.3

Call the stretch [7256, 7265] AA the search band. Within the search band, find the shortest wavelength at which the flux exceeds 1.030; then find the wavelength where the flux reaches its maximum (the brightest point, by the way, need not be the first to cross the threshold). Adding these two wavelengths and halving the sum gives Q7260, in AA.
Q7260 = 7258.9 AA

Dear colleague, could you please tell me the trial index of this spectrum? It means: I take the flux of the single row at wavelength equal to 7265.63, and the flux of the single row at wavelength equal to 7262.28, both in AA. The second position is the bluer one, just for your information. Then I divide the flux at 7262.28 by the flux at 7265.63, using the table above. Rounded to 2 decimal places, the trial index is 1.07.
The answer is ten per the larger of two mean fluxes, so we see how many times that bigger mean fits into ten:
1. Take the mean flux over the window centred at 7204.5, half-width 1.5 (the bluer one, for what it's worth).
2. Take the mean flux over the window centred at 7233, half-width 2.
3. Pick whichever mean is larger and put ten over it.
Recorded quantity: 9.7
